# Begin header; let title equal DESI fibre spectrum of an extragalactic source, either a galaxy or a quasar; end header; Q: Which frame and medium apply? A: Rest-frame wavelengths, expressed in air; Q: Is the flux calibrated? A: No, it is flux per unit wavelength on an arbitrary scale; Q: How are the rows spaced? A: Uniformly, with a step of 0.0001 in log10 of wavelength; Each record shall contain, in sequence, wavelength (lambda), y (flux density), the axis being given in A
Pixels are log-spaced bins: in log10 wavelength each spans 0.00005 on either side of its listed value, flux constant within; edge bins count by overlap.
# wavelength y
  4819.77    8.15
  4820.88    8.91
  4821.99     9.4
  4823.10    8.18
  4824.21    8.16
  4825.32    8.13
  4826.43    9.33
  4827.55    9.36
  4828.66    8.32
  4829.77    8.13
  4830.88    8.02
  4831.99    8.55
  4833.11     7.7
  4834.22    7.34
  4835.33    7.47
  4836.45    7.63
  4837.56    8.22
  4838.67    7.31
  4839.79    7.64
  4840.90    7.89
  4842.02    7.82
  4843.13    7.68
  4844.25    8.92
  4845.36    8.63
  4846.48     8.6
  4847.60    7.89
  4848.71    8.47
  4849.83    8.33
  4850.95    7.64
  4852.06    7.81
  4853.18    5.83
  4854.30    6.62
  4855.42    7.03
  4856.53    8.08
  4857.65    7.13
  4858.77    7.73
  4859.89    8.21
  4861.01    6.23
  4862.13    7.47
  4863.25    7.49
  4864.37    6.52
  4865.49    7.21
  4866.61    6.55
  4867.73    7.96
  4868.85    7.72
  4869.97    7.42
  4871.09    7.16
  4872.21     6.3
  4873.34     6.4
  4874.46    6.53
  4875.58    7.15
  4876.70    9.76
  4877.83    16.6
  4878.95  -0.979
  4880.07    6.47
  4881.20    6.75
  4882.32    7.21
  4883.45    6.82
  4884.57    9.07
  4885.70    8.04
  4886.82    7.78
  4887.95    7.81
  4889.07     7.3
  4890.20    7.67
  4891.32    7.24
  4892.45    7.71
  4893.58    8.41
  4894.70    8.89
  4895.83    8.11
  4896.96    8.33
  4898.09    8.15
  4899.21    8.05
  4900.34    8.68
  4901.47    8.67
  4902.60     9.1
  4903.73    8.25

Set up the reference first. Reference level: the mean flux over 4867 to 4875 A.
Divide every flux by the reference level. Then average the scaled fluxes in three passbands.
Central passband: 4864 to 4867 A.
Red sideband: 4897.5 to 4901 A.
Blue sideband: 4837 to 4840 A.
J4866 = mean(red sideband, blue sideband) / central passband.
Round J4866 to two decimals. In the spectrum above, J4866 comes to 1.18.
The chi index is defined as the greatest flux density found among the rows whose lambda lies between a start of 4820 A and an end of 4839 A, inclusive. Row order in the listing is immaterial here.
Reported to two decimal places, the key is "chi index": 9.40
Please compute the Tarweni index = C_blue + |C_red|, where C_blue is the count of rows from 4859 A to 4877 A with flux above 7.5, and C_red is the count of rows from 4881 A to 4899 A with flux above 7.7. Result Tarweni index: 14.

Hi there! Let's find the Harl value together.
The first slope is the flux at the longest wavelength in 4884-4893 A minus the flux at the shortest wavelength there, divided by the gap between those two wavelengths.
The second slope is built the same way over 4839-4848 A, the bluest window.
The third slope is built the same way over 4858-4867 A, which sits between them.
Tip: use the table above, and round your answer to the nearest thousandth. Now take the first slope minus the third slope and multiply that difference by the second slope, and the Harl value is -0.001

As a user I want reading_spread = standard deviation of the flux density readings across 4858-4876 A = 0.6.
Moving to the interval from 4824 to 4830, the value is 0.6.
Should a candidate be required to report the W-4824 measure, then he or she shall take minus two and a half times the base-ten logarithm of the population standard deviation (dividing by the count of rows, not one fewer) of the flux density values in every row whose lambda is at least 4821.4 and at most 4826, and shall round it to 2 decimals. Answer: 0.67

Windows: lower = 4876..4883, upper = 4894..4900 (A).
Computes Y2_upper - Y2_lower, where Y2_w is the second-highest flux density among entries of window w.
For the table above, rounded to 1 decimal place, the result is -1.4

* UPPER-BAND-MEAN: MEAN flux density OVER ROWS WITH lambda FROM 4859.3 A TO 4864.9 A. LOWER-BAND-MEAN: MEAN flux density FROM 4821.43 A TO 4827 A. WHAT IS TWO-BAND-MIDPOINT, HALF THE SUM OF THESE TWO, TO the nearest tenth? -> 7.9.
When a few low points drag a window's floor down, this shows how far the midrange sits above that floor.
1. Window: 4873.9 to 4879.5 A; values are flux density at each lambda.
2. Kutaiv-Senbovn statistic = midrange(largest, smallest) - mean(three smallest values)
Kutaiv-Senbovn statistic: 3.58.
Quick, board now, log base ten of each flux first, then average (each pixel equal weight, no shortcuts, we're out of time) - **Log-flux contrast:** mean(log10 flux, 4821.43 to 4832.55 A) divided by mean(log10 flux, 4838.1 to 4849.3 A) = 1.03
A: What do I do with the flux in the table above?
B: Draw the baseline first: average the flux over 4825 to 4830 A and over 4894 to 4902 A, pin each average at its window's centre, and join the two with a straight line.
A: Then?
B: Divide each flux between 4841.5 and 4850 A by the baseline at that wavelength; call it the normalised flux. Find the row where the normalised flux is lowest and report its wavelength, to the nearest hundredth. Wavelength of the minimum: 4843.13 A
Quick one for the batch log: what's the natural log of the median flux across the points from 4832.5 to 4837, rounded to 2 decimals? 2.02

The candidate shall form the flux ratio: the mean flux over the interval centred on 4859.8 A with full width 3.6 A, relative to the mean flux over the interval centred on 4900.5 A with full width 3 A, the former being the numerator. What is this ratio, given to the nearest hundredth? 0.87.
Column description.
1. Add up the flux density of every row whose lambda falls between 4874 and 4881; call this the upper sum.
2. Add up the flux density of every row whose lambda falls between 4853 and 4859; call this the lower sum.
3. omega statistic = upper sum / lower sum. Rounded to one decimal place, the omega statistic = 1.1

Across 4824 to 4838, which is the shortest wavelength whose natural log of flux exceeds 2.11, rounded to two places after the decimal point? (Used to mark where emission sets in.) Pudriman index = 4826.43 A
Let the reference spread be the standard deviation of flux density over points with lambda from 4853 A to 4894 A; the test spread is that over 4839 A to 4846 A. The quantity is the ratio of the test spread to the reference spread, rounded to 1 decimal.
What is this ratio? 0.2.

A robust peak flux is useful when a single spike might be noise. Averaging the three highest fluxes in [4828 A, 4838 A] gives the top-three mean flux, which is 8.4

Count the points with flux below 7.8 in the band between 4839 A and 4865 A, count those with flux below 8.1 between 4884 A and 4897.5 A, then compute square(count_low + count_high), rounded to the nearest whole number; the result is 361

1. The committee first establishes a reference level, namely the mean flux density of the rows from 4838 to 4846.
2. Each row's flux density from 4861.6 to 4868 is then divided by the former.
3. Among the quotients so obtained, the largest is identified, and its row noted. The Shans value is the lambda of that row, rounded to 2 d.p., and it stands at 4867.73 A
